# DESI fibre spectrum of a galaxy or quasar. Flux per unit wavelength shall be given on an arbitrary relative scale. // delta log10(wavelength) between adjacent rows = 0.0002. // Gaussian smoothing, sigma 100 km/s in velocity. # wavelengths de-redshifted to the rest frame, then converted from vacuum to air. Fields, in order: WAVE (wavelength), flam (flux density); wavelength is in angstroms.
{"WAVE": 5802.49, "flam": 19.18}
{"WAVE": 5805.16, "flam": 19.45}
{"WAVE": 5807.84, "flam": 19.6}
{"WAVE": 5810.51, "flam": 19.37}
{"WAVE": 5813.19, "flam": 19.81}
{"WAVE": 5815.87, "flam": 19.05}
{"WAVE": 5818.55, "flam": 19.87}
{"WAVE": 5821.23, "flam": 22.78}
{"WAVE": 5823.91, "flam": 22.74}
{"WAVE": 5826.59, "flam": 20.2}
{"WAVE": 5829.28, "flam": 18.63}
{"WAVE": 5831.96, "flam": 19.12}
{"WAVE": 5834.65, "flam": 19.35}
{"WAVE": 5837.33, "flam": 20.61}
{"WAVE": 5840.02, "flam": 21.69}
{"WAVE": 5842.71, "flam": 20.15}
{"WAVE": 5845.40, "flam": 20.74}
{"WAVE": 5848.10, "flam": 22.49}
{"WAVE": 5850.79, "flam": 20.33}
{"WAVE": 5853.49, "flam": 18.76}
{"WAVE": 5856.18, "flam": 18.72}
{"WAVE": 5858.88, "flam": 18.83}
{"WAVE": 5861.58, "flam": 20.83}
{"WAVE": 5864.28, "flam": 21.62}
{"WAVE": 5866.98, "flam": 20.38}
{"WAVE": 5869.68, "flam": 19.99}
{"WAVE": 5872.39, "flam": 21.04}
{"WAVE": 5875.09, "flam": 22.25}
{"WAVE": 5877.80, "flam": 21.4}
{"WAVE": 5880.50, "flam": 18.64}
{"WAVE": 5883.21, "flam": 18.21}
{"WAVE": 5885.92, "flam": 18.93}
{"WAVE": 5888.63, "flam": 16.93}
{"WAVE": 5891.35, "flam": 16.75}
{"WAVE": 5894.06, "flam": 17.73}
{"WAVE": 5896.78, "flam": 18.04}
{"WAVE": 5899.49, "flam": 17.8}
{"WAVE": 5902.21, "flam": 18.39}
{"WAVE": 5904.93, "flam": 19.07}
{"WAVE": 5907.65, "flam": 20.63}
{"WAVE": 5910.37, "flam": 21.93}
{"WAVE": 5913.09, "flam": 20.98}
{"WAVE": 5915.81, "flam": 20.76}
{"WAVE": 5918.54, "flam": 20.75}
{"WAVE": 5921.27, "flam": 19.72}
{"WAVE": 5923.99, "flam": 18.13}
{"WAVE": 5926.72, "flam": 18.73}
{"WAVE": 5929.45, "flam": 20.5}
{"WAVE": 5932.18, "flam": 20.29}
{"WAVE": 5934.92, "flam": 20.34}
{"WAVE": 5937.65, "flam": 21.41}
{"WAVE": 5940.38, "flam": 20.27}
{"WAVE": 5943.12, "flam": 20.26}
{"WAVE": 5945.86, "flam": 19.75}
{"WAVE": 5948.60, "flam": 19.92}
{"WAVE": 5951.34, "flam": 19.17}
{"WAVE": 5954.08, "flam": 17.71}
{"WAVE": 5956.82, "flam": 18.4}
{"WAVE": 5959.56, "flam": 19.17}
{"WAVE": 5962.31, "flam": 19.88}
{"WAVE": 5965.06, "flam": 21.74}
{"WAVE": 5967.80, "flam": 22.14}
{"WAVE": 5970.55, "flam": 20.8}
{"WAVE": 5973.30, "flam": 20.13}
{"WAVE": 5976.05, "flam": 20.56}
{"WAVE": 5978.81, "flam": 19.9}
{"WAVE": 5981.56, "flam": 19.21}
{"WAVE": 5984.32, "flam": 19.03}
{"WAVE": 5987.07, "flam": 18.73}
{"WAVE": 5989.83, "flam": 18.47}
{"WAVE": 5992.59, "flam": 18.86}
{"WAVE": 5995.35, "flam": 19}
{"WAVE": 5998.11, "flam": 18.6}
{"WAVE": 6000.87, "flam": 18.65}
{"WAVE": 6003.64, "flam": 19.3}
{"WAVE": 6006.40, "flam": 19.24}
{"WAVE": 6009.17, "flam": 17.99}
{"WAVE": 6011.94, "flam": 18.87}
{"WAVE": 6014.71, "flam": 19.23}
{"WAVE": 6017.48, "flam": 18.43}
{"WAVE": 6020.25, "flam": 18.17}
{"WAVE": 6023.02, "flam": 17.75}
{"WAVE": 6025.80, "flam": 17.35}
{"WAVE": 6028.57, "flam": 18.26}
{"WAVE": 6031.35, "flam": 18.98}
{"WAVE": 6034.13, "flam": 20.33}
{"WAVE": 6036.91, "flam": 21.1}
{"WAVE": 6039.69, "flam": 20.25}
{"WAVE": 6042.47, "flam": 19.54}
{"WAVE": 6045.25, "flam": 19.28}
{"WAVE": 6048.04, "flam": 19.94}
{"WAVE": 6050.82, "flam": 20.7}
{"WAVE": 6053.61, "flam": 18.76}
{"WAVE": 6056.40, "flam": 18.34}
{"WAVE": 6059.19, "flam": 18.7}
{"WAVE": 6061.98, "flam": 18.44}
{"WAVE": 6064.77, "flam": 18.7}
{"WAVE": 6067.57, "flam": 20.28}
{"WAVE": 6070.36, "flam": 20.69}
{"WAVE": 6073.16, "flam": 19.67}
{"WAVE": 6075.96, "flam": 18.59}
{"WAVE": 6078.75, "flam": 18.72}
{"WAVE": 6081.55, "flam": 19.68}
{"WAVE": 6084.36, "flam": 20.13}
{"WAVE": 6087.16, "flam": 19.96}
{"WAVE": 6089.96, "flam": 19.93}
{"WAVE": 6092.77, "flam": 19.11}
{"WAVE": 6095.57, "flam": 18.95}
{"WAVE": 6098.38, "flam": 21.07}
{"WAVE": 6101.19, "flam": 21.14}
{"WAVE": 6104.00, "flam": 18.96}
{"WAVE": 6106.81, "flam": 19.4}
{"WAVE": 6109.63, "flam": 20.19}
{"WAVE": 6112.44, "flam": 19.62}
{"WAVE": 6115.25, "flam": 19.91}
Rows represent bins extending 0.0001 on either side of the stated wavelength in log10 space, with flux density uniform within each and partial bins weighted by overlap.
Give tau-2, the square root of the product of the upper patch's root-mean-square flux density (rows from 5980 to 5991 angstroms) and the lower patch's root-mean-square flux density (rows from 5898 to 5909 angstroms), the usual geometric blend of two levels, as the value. 18.9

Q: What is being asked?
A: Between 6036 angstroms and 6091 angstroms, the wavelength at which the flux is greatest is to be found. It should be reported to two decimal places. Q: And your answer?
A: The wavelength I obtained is 6036.91 angstroms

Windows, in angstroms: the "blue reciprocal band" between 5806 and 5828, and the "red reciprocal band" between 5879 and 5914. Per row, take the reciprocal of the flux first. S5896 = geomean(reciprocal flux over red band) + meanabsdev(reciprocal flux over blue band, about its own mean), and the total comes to 0.056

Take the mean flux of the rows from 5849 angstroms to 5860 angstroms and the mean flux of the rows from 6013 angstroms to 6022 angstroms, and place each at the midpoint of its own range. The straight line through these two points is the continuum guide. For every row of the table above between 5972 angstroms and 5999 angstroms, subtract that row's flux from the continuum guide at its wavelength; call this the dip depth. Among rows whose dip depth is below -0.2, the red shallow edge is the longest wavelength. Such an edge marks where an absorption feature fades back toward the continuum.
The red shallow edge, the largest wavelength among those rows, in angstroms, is 5995.35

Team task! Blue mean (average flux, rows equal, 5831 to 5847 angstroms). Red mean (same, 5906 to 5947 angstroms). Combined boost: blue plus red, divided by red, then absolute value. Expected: 2.00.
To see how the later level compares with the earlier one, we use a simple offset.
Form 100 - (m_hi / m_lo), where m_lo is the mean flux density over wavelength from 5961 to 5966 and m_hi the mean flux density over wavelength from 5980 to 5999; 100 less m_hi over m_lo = 99.09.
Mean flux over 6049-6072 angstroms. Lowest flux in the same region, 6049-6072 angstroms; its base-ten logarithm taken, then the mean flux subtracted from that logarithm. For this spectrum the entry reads -18.1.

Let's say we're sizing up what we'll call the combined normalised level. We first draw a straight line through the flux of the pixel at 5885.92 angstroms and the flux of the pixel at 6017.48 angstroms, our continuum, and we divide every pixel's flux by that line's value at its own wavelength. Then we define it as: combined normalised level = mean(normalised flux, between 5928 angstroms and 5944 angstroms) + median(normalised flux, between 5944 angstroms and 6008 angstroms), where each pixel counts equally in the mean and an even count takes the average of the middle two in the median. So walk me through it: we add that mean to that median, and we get 2.13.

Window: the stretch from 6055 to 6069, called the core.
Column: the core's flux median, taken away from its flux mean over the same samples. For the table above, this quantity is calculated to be 0.2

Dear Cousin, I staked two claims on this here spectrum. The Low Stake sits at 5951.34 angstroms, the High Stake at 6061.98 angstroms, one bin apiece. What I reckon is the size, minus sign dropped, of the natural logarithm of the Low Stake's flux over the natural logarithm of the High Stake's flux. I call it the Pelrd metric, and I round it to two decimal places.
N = 1.01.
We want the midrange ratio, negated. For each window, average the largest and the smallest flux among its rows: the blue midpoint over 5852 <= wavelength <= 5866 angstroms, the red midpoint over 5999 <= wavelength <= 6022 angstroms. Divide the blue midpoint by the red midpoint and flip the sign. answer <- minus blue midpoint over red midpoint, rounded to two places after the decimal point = -1.08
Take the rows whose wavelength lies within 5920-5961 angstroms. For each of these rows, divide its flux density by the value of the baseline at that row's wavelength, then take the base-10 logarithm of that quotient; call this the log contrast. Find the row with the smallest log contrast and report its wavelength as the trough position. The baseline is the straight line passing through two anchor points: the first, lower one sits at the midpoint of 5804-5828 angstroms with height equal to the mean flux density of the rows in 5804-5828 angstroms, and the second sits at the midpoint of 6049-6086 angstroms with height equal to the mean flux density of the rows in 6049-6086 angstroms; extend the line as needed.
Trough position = 5954.08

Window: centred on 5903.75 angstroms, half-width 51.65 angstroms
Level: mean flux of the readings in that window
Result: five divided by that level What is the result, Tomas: 0.255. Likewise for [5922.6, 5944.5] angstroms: 0.250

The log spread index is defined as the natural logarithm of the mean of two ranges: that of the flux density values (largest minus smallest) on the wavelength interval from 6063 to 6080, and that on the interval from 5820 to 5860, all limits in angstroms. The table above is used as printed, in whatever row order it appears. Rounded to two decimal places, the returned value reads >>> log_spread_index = 1.14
